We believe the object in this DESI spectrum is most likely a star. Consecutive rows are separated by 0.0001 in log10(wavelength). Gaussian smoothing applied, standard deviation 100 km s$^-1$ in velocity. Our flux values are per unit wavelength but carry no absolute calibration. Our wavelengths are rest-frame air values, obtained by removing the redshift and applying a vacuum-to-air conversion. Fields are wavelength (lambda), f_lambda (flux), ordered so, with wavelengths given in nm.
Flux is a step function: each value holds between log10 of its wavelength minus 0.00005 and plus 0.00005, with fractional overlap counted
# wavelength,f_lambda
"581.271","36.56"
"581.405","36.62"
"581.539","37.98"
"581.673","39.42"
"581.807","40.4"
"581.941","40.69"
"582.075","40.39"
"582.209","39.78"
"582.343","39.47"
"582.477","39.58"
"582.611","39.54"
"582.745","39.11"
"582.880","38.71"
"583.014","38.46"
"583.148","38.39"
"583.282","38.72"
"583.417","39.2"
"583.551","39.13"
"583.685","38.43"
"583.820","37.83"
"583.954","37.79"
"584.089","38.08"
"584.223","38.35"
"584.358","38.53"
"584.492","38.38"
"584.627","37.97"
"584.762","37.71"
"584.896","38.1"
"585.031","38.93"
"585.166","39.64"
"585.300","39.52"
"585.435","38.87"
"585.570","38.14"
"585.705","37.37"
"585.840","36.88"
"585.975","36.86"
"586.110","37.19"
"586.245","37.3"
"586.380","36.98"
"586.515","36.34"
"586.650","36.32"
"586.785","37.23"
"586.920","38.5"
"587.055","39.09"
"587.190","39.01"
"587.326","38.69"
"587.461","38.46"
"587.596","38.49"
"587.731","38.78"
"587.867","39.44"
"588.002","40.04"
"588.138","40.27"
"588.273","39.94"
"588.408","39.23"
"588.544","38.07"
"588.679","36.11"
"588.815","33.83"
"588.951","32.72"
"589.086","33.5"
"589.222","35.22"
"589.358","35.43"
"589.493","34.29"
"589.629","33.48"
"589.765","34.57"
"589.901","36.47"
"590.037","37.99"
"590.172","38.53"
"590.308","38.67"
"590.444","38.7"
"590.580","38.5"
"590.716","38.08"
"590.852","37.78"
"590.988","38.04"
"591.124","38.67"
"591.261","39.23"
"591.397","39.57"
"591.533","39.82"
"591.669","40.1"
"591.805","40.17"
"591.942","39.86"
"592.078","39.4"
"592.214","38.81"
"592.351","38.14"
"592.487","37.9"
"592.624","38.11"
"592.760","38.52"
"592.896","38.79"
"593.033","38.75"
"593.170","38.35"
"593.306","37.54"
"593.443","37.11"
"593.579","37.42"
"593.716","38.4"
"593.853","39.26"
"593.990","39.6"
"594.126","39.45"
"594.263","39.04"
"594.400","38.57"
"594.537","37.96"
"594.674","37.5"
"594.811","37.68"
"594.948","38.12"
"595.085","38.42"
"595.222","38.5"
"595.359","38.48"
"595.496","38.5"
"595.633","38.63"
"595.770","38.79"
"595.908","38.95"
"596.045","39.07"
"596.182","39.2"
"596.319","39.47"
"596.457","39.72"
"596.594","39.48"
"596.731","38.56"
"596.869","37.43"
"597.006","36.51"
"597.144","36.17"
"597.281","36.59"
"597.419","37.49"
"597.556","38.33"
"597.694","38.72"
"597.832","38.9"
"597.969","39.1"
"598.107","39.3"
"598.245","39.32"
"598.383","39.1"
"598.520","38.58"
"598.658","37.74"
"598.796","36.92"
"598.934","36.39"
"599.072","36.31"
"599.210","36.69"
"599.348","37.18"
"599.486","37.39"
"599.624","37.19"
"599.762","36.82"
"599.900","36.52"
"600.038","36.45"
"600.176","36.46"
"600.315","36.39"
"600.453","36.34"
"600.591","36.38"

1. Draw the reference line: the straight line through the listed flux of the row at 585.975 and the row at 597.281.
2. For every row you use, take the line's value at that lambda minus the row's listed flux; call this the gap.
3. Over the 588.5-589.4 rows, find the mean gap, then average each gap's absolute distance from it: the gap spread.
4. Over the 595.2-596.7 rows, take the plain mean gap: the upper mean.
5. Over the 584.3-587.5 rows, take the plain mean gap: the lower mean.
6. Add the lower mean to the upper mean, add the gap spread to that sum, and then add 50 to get 47.9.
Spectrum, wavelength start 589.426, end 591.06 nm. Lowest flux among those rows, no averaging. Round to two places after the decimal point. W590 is 33.48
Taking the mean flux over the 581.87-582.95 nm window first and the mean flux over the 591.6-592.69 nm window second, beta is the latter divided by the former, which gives 0.98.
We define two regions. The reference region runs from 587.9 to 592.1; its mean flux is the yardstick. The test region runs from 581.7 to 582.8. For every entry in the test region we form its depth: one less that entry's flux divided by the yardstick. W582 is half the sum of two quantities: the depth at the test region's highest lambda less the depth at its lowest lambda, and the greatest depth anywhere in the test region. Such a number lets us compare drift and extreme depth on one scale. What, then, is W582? 0.00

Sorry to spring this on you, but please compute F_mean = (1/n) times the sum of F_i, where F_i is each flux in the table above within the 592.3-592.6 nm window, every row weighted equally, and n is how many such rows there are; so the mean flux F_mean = 38.0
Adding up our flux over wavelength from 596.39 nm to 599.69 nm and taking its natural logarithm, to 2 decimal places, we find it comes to 4.83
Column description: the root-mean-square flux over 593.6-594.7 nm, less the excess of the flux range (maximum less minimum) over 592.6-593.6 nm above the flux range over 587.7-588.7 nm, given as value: 41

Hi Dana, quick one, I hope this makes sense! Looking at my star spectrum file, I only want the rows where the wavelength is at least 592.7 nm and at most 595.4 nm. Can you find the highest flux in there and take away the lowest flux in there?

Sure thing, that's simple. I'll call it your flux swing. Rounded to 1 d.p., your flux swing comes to 2.5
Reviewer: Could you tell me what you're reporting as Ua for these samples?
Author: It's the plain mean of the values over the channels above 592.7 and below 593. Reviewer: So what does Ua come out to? 38.7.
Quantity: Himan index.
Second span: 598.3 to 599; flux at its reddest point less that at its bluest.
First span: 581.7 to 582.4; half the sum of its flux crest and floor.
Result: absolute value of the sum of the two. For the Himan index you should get 37.4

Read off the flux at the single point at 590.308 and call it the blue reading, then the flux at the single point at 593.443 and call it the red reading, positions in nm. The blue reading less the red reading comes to 1.6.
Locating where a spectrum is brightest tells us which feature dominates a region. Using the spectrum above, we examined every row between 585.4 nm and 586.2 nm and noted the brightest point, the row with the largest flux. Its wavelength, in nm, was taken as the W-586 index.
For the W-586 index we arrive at 585.435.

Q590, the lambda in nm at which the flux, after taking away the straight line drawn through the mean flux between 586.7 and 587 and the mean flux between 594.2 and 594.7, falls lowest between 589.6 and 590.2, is 589.629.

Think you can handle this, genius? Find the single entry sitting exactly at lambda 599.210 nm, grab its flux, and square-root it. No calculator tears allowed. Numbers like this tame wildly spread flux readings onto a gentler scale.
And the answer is 6.06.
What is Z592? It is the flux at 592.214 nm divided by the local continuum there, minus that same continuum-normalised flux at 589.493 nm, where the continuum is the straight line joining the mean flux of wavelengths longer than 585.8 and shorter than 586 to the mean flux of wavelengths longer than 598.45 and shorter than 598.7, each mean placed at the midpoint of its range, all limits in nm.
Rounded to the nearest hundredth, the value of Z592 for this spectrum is 0.11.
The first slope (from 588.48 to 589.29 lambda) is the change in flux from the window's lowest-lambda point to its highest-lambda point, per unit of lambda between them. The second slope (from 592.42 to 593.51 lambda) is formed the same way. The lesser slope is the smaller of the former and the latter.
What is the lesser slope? -4.2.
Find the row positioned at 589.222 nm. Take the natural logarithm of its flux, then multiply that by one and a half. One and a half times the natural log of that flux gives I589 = 5.34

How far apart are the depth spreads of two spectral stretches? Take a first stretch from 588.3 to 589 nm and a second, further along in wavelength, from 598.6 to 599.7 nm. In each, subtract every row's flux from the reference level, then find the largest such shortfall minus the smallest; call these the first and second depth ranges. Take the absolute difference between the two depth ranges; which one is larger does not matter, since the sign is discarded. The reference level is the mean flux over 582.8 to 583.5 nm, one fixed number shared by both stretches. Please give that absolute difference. 5.1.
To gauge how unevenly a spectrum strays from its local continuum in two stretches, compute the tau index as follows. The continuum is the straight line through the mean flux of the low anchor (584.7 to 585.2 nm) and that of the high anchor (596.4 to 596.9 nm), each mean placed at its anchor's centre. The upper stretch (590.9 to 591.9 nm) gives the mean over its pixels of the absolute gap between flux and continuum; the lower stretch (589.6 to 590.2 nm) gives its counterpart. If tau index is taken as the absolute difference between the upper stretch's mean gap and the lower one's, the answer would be 1.6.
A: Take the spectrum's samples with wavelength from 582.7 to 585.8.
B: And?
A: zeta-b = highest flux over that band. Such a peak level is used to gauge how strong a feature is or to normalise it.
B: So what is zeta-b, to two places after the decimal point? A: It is 39.64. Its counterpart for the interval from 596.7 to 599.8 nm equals 39.32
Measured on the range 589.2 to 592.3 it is 40.17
